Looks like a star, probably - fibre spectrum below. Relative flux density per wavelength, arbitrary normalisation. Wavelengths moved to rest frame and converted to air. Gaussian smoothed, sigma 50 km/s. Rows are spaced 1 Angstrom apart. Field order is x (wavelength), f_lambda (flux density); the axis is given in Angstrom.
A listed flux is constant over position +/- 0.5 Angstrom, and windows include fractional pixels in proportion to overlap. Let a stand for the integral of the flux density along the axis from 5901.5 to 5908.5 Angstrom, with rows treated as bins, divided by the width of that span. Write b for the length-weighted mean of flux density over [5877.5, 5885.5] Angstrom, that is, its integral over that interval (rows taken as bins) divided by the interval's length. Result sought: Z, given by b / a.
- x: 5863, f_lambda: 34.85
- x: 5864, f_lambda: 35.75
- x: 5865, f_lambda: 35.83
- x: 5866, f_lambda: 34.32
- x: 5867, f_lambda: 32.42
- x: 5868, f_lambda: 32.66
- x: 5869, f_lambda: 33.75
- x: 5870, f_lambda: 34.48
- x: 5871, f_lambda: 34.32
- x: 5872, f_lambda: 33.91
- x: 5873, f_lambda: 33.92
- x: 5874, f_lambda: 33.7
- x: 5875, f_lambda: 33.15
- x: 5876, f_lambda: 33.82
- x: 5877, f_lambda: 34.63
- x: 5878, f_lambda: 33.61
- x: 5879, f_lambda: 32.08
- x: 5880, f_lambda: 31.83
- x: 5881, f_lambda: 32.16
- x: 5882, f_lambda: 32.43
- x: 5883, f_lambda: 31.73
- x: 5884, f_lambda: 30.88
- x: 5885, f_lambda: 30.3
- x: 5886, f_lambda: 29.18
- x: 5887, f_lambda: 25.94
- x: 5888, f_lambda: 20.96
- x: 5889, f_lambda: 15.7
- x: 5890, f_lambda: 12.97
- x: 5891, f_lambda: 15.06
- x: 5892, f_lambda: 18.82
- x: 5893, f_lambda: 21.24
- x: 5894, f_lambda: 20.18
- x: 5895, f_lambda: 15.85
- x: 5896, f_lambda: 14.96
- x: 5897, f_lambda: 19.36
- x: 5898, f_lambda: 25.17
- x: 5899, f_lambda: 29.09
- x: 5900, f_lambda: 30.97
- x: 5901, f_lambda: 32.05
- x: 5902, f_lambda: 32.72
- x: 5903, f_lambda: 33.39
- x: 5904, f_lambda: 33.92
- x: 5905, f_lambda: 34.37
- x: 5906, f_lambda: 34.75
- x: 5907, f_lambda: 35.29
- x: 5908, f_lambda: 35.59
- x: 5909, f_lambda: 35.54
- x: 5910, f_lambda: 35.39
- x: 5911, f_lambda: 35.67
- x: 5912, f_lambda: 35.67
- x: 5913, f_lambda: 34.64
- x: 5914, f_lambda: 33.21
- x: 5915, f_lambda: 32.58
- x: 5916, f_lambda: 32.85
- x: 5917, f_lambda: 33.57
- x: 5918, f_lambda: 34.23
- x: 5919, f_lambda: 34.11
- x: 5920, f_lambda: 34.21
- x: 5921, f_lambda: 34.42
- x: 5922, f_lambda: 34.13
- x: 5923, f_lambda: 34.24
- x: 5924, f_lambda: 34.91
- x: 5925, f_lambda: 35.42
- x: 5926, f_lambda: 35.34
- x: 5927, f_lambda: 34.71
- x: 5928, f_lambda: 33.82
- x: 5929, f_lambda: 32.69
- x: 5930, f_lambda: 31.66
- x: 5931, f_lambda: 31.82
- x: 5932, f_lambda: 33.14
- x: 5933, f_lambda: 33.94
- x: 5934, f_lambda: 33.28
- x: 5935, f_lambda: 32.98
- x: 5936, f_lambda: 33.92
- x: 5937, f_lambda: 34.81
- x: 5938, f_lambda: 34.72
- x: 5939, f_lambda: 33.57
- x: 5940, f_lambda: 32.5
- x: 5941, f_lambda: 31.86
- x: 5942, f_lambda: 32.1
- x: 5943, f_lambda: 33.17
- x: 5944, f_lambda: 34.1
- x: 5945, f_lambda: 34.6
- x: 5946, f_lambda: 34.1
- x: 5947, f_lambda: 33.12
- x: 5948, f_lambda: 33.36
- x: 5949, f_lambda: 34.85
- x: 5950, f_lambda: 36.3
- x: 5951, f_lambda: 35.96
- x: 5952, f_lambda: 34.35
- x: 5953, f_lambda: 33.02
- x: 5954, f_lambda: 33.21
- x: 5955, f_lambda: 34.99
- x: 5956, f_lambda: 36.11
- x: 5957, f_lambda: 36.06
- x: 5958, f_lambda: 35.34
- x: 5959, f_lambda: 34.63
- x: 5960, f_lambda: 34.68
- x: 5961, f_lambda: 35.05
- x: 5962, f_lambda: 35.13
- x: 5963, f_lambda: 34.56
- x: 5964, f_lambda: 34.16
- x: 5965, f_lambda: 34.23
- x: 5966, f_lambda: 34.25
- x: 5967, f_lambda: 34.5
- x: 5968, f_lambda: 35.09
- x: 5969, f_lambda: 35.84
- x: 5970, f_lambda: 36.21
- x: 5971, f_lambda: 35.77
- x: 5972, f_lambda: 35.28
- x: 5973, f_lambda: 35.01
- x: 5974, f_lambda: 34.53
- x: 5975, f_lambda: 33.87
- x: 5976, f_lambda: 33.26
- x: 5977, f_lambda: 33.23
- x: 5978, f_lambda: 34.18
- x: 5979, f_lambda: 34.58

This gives 0.93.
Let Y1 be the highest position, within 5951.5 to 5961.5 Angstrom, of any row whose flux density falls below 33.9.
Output 5954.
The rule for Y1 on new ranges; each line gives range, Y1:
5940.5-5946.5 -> 5943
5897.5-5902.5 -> 5902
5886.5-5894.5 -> 5894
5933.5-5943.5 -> 5943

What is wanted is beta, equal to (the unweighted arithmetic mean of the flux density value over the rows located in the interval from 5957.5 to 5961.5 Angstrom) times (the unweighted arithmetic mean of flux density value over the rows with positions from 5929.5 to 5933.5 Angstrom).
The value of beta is 1140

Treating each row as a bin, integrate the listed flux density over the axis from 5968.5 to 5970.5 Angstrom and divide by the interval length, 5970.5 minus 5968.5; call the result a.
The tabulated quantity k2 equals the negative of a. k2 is -36.0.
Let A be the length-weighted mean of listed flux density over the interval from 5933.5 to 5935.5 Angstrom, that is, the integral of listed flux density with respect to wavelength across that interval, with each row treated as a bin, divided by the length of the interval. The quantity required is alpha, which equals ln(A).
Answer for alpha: 3.50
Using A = 33.1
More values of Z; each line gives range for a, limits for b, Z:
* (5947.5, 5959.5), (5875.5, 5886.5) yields 0.92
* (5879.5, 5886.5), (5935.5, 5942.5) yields 1.07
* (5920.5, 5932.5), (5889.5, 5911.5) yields 0.81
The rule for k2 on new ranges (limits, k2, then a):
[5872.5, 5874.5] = -33.8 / 33.8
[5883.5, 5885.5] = -30.6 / 30.6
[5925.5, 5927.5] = -35.0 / 35.0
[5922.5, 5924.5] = -34.6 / 34.6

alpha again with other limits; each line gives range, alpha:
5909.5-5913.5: 3.57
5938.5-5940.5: 3.50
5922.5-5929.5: 3.54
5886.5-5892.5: 2.90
